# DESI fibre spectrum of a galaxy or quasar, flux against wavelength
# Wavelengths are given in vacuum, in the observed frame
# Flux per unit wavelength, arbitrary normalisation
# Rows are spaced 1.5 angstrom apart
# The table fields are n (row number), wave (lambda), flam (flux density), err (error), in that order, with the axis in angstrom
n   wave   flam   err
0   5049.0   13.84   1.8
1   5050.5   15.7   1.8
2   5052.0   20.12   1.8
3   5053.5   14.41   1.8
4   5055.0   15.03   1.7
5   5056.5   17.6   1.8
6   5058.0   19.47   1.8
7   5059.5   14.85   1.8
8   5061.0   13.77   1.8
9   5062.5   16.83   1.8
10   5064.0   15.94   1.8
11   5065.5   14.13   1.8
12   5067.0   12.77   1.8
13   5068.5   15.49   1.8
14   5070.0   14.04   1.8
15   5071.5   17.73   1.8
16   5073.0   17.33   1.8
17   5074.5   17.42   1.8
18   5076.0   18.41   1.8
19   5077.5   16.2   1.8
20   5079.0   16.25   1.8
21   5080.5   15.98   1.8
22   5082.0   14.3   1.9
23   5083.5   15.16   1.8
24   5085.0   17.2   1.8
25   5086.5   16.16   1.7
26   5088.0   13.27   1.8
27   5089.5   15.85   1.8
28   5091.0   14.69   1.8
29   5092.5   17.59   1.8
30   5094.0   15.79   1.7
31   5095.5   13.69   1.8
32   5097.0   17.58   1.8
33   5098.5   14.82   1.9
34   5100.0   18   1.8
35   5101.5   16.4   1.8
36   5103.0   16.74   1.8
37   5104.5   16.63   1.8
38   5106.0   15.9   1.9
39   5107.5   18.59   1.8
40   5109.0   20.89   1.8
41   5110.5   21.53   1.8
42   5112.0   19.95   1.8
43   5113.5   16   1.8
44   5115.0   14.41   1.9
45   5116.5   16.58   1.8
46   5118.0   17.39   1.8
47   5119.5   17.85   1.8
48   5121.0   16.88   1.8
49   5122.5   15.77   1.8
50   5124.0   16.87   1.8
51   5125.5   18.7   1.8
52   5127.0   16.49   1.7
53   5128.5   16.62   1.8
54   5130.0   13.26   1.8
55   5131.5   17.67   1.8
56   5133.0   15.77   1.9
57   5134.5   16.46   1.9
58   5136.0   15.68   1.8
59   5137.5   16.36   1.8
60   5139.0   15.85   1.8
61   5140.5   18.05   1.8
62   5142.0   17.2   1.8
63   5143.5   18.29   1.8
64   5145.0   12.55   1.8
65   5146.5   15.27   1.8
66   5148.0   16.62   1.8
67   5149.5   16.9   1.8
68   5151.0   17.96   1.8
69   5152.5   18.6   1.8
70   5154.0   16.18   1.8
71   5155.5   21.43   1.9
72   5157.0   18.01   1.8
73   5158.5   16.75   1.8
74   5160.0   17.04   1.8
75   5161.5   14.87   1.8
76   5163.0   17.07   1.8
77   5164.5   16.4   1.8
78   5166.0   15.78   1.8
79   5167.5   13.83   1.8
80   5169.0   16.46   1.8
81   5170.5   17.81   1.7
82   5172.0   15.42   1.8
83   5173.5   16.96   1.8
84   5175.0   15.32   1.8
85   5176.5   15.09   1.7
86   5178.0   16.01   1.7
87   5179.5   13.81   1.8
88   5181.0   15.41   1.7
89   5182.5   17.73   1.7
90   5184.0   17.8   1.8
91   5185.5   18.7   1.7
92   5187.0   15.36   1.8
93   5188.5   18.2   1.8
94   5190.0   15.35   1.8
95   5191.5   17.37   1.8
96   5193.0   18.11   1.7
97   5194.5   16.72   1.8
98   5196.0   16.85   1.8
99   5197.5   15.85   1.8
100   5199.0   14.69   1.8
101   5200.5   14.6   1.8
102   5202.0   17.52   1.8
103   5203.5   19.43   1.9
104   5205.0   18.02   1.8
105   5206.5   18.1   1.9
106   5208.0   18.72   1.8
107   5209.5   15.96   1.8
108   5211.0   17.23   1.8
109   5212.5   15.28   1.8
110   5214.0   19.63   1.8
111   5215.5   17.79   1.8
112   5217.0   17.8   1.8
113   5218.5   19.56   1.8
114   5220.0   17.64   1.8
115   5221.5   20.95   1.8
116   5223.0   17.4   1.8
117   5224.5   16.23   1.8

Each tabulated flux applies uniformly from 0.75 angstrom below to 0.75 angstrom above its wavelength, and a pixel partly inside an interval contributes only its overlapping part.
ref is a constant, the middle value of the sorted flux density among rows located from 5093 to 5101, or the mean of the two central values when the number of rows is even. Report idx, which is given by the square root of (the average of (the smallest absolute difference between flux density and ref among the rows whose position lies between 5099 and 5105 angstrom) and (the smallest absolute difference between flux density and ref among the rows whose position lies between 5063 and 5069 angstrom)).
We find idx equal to 0.62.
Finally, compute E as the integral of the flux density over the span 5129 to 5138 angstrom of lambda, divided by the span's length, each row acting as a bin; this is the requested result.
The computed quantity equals 15.9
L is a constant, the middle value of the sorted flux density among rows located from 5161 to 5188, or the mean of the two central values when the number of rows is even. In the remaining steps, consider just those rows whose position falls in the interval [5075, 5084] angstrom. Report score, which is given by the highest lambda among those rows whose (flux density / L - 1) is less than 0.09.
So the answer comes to 5083.5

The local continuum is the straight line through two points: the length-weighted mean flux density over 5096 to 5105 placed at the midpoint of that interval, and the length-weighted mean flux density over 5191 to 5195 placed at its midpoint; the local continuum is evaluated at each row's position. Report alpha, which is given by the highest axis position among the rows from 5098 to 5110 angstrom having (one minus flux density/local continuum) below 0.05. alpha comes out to 5109.0 angstrom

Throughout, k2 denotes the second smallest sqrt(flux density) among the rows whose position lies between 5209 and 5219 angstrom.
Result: 3.99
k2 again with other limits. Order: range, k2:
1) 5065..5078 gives 3.75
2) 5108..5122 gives 4.00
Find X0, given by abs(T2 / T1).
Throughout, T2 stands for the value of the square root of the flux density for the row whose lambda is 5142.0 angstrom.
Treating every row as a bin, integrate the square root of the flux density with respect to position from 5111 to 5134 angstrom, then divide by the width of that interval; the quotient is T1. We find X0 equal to 1.02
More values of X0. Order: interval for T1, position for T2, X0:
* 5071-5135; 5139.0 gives 0.98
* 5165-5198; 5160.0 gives 1.02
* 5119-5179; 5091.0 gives 0.94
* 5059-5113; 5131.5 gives 1.04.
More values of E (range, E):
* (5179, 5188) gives 16.6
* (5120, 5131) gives 16.4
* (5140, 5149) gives 16.3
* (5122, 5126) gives 17.1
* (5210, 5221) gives 17.9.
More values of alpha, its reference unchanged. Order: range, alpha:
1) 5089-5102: 5101.5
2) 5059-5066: 5064.0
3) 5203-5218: 5217.0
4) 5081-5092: 5089.5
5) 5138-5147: 5143.5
